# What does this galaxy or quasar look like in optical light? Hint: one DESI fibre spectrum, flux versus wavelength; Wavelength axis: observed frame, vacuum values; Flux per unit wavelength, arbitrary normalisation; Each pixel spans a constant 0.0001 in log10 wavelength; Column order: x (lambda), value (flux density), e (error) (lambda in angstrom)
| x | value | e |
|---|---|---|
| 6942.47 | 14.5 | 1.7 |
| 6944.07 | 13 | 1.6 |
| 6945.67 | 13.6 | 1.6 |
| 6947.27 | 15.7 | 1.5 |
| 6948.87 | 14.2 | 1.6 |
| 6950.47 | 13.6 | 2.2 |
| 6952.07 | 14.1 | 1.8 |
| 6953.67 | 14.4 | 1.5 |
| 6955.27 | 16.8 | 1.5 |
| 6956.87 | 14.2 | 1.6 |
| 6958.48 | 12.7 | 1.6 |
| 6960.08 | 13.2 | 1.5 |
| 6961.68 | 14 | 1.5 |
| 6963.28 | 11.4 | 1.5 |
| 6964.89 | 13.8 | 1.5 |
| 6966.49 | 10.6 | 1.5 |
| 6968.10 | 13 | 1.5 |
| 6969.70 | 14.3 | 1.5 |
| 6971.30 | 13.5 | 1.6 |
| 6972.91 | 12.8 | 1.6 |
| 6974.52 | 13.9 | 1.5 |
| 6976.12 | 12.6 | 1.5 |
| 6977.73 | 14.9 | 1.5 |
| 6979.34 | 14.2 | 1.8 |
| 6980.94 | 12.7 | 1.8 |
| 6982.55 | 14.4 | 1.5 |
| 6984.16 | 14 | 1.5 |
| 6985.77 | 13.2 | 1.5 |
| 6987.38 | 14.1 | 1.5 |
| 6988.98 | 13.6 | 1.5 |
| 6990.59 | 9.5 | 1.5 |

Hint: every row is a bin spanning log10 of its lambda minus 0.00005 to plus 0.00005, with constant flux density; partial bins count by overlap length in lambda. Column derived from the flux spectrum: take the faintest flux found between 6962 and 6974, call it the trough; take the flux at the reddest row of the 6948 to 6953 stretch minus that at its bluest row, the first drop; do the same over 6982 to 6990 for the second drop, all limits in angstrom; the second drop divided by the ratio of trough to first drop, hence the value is 0.008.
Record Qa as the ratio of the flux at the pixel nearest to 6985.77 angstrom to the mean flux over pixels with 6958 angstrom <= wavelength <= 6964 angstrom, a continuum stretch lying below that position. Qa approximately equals 1.03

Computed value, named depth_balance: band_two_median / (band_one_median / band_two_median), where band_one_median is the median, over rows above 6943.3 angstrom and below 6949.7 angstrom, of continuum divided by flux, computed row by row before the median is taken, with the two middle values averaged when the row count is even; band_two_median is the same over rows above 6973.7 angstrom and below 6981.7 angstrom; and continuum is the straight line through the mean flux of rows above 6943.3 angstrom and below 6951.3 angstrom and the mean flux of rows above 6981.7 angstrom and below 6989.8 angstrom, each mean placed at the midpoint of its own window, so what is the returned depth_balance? 0.99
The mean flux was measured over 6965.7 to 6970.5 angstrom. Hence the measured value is 12.6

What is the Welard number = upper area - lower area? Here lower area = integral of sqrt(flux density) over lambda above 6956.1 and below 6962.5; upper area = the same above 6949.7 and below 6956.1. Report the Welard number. 1.0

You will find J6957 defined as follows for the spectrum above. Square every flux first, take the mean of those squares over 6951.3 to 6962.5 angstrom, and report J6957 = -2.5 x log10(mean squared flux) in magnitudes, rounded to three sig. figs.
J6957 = -5.77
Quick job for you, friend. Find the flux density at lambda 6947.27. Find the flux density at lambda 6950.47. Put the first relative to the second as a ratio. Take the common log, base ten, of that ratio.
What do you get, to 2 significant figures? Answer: 0.062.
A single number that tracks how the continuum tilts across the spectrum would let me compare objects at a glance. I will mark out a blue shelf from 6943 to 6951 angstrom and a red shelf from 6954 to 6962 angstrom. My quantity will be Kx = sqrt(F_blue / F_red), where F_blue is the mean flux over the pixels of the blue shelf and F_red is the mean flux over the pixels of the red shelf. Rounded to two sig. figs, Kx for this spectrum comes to 0.99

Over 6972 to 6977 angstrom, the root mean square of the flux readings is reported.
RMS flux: 13.1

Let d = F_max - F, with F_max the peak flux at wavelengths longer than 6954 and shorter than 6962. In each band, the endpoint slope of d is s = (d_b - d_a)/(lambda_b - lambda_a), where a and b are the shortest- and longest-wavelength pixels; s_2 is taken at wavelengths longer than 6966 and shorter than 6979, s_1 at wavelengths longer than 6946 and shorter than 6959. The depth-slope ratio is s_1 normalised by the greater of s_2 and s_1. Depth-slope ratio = 1.0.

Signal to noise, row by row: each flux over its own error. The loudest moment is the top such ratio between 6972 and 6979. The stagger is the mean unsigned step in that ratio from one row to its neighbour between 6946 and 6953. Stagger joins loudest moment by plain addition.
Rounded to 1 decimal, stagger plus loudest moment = 11.9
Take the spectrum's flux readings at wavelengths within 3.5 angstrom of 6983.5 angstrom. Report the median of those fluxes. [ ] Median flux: 13.6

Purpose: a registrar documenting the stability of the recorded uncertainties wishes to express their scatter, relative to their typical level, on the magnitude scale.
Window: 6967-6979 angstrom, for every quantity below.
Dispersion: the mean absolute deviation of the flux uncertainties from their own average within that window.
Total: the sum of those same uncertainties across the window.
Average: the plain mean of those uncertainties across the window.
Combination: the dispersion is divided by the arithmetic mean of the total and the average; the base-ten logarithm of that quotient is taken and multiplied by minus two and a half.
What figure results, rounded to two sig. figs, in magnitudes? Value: 5.4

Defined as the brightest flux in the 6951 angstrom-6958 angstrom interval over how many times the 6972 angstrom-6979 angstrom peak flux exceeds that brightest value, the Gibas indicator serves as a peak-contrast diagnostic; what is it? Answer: 18.9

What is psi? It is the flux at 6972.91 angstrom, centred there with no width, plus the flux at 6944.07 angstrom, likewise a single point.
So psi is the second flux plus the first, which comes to 25.8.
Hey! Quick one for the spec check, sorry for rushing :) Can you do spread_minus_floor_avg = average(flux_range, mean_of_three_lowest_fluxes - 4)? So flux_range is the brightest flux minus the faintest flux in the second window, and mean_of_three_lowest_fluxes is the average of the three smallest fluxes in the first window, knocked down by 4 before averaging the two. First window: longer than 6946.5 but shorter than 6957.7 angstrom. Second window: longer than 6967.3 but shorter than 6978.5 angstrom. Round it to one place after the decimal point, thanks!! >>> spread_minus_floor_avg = 6.1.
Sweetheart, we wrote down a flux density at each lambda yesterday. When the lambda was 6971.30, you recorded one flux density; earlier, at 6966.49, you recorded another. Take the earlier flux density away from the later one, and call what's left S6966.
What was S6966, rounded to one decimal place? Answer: 2.9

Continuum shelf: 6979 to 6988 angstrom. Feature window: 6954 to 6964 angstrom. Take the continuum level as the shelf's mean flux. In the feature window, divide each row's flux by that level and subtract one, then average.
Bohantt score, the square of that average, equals 0.000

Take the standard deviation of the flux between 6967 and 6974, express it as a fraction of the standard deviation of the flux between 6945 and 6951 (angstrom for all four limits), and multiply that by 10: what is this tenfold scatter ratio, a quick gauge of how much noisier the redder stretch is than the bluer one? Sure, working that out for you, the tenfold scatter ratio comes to 6.7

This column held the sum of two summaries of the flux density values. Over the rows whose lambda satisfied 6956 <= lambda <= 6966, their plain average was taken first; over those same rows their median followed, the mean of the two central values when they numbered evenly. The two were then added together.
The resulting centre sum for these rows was 26.7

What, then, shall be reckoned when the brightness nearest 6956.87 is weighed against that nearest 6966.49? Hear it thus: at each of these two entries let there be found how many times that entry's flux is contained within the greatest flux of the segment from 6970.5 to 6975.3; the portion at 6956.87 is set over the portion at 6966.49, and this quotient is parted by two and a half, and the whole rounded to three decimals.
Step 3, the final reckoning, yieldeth 0.299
